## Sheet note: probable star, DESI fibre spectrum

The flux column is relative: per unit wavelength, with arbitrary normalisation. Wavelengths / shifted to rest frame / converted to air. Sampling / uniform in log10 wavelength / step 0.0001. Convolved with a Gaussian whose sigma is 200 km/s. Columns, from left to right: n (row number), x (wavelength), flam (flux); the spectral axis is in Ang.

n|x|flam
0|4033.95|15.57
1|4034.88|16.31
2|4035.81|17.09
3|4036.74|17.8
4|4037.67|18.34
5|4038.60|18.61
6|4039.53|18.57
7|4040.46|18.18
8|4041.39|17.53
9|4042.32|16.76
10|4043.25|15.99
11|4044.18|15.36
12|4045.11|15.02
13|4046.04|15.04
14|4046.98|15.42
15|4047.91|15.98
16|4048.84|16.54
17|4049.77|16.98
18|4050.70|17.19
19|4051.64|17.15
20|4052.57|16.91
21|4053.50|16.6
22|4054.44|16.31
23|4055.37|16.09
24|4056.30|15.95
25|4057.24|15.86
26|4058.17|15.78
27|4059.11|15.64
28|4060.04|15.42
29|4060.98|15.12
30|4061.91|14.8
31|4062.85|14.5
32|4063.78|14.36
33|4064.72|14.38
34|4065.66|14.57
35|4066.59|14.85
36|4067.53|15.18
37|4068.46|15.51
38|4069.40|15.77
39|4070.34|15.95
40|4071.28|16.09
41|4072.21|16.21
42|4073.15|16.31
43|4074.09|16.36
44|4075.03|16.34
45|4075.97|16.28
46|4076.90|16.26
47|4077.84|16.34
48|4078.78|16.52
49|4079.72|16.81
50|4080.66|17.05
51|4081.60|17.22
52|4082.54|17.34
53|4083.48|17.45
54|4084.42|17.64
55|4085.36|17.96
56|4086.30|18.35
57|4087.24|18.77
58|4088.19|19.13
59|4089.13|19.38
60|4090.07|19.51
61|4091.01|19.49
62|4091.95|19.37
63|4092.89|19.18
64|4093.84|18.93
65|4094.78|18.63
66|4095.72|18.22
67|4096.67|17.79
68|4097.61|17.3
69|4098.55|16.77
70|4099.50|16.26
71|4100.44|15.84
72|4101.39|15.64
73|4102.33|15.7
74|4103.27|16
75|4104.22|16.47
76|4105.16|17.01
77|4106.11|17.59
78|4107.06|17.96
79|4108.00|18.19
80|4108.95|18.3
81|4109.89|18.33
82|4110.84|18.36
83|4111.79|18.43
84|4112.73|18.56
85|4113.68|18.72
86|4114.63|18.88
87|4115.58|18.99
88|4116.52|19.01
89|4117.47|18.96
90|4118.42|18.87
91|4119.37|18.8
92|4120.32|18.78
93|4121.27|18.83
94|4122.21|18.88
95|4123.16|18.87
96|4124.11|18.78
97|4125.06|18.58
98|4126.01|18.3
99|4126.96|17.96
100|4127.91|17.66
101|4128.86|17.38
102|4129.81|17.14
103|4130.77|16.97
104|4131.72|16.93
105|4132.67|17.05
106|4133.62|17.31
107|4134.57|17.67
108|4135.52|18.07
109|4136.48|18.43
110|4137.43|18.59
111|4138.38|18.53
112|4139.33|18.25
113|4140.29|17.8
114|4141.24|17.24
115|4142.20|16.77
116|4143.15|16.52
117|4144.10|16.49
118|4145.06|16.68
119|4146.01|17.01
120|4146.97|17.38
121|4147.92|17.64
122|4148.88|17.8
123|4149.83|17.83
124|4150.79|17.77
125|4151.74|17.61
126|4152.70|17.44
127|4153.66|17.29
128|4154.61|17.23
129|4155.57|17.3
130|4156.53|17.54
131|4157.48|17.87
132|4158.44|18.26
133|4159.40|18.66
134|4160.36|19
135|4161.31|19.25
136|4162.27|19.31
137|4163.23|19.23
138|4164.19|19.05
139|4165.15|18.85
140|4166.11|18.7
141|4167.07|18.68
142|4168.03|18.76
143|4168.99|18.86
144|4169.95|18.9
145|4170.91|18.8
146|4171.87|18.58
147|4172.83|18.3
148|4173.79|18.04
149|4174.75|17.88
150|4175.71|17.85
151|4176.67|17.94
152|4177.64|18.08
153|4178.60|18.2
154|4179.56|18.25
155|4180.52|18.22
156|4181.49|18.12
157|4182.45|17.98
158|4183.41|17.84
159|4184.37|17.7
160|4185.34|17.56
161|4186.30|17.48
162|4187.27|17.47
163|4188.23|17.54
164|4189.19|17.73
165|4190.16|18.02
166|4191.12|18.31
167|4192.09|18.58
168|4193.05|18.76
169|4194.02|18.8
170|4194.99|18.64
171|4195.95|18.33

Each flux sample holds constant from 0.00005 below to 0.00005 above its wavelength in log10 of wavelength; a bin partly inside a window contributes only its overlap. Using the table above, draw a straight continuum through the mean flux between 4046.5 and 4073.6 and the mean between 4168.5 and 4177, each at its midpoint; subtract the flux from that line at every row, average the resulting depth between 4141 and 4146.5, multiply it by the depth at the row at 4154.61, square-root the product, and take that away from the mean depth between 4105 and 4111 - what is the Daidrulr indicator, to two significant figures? -1.9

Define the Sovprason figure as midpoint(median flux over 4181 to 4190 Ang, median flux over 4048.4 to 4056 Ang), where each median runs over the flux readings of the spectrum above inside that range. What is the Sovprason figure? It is 17.2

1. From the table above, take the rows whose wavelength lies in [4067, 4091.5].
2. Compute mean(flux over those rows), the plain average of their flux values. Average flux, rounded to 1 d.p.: 17.1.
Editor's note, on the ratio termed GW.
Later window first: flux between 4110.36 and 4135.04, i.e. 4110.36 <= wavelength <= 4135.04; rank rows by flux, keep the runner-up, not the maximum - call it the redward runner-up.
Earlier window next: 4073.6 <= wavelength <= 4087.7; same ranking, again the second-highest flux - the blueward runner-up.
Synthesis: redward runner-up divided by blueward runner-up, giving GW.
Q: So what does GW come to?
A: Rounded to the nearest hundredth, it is 1.03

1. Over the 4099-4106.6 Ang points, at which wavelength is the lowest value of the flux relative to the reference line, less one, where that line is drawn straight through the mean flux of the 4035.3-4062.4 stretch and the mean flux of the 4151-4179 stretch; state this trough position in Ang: 4101.39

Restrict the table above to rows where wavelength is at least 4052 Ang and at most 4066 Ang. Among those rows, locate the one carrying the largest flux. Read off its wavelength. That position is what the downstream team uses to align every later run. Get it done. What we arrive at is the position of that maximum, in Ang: 4052.57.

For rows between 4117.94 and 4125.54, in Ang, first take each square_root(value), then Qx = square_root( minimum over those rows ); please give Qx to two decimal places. 2.08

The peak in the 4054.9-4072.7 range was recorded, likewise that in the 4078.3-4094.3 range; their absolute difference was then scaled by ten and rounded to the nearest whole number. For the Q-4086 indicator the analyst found 33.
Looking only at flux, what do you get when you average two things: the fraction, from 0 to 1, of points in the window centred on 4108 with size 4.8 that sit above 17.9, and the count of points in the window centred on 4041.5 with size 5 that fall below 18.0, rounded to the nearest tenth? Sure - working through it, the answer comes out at 1.9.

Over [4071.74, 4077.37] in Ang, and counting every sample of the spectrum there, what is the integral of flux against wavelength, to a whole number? 92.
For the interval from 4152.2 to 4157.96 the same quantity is 100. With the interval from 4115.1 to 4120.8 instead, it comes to 108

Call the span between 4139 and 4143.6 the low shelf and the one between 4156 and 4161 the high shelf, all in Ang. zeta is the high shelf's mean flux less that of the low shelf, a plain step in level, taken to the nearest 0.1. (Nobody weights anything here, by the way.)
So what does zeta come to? 1.0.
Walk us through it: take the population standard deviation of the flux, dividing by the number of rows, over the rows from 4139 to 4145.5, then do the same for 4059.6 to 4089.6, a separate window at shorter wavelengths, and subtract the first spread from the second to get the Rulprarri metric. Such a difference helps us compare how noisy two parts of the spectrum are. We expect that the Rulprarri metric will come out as 0.7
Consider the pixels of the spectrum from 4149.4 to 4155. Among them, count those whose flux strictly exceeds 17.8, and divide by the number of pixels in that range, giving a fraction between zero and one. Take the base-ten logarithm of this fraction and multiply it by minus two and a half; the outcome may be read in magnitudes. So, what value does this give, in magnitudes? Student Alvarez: 1.9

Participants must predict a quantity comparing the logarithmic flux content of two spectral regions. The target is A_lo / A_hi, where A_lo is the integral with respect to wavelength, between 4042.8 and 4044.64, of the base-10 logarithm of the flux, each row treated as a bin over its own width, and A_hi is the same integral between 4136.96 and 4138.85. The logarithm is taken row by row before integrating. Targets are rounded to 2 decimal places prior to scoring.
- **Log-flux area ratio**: 0.92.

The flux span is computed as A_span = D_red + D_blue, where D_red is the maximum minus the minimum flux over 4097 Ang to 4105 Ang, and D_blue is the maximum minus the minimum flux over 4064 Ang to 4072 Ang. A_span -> 3.4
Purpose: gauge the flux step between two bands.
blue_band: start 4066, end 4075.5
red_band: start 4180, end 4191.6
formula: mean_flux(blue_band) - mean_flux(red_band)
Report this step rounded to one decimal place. -2.0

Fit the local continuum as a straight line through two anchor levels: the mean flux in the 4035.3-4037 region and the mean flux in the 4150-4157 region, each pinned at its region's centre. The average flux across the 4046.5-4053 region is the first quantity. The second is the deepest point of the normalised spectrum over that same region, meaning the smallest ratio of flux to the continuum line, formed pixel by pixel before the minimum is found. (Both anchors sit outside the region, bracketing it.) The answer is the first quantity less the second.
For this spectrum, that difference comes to 15.7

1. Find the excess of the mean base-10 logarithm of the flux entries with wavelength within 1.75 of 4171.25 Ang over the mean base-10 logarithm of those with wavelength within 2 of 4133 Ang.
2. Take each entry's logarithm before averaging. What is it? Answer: 0.034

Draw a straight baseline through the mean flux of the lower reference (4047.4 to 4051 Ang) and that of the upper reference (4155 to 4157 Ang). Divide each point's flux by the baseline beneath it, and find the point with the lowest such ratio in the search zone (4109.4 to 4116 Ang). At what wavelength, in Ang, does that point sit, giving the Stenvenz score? 4109.89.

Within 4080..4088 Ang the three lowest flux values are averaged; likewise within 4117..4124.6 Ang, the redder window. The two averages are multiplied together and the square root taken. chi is 18.0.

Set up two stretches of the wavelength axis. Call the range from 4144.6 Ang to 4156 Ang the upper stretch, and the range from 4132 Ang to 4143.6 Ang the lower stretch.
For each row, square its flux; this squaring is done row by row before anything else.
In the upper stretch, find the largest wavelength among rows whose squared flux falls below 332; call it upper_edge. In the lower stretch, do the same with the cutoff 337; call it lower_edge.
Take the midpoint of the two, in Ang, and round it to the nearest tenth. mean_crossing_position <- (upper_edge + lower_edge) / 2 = 4149.4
